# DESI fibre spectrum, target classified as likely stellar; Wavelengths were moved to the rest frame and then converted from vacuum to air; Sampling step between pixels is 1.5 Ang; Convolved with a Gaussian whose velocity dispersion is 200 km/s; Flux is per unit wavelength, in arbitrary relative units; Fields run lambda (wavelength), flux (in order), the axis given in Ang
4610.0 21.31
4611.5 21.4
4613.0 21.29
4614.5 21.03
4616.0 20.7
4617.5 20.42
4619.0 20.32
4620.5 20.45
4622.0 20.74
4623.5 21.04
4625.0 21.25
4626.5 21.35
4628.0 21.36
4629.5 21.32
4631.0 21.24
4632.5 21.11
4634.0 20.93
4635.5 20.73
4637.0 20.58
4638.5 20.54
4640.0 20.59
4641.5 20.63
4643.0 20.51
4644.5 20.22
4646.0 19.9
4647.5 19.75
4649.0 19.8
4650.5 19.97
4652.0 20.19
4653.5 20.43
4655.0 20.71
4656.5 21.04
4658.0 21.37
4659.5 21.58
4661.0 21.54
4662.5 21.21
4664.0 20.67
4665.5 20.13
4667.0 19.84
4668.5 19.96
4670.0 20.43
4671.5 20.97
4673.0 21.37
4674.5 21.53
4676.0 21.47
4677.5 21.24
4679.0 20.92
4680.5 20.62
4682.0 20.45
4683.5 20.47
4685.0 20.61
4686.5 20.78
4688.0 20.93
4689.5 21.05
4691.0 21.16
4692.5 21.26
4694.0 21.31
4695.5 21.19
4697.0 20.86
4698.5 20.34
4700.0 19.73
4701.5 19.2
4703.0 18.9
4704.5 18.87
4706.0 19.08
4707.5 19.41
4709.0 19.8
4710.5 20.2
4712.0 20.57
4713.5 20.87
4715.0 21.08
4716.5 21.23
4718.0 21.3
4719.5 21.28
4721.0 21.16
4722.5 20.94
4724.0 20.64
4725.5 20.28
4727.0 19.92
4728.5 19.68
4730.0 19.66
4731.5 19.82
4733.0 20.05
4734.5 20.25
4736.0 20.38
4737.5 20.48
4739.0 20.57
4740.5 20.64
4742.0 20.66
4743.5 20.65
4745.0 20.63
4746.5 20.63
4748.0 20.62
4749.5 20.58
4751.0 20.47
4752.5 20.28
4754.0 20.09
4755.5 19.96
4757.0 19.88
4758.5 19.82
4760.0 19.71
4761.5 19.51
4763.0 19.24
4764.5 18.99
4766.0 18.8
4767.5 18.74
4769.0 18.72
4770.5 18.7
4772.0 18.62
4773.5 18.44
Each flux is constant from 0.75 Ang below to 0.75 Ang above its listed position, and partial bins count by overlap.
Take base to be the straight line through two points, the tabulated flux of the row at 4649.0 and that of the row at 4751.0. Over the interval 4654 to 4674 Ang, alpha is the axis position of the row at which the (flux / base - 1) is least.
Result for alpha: 4667.0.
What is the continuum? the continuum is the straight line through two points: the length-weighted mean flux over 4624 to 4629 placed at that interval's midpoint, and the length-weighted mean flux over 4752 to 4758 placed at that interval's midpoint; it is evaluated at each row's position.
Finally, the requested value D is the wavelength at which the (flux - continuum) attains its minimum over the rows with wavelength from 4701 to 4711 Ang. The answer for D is 4704.5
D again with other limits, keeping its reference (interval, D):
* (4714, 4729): 4728.5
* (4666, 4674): 4667.0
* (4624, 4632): 4625.0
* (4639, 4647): 4646.0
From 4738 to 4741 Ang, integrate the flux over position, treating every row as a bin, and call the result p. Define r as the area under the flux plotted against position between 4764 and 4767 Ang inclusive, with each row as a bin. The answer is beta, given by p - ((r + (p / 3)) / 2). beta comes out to 23.2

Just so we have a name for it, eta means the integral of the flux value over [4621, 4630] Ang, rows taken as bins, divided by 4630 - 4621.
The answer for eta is 21.2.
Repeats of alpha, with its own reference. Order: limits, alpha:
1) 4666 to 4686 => 4667.0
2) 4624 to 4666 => 4647.5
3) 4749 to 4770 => 4769.0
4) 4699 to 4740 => 4704.5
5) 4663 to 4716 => 4704.5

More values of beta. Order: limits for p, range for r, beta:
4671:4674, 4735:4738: 22.4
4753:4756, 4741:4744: 19.1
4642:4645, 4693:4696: 19.1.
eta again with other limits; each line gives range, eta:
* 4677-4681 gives 20.9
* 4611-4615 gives 21.2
